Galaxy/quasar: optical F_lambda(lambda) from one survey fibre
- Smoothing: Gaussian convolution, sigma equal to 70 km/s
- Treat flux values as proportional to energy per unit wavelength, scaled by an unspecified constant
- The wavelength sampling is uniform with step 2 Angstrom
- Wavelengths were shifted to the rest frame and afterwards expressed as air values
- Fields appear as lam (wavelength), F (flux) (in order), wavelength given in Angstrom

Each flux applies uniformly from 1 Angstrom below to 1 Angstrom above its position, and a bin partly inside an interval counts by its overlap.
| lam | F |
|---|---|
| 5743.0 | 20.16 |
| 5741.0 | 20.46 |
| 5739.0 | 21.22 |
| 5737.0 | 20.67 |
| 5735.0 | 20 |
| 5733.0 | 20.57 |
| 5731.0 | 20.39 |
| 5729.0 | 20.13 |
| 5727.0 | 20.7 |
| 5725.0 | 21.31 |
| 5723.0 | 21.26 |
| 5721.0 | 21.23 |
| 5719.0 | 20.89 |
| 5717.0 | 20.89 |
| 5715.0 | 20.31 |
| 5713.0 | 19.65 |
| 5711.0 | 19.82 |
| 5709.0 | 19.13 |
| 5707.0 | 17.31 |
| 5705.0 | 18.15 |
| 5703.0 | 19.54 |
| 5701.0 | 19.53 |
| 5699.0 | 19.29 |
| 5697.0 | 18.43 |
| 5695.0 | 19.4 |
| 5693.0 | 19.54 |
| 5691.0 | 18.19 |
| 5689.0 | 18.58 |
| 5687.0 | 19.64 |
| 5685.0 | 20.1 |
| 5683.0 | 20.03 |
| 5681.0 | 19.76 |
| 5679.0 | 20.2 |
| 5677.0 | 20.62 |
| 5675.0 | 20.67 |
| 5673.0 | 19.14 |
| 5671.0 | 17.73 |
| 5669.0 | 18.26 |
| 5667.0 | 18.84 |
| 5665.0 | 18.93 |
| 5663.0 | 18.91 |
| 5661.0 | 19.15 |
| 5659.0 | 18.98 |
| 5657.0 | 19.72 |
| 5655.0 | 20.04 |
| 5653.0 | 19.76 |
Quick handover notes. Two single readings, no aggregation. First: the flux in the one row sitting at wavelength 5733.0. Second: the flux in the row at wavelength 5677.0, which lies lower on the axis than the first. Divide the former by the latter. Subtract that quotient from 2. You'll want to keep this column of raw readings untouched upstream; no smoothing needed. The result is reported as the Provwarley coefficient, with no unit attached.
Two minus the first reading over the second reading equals 1.00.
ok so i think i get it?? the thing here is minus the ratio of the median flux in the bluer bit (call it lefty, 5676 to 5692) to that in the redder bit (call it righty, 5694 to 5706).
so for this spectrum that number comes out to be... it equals -1.03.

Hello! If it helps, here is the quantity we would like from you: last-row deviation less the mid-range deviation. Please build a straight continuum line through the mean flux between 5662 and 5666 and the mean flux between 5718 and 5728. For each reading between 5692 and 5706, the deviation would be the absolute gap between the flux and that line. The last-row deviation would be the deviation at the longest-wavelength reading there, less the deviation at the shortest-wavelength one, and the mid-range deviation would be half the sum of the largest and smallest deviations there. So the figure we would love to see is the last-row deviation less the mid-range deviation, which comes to 0.47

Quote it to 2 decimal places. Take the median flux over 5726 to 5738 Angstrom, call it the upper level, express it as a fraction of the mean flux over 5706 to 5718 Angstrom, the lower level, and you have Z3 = 1.05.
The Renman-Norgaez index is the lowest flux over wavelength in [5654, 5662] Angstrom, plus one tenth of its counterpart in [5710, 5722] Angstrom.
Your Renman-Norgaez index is 20.9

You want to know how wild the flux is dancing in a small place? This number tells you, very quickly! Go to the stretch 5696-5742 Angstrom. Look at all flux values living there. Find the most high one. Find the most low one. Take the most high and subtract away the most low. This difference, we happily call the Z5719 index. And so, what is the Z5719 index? 4.0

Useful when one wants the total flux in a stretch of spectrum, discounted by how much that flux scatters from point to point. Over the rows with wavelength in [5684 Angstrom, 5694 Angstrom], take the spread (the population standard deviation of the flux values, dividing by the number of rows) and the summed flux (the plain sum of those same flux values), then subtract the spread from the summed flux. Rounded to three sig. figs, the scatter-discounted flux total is 95.3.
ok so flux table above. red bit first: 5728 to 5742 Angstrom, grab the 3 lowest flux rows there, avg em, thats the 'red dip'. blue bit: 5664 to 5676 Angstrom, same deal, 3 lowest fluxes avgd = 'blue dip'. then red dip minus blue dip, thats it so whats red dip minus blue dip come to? 1.9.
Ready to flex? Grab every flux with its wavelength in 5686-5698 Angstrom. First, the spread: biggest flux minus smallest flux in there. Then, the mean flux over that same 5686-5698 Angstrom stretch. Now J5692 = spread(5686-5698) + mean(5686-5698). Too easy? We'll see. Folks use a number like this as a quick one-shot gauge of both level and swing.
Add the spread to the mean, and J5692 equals 20.4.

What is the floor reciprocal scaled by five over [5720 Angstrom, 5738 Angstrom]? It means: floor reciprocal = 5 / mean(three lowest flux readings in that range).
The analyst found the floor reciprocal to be 0.248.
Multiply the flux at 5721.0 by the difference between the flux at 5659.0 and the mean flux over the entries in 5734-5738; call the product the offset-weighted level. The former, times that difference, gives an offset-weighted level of -29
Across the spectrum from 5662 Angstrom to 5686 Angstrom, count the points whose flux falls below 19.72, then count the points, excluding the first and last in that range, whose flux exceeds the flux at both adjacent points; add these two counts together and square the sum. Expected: 64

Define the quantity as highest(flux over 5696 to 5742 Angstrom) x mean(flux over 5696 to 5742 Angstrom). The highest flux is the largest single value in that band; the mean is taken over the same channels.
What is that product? 427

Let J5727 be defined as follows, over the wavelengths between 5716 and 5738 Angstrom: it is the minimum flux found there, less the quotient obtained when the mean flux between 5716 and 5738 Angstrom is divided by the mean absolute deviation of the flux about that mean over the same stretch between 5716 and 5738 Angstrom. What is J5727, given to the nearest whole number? -39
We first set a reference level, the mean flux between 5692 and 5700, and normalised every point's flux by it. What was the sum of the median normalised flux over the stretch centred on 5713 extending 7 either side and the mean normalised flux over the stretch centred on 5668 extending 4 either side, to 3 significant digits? 2.00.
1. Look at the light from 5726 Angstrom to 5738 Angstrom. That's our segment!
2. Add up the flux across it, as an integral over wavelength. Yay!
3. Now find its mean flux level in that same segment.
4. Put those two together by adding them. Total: 265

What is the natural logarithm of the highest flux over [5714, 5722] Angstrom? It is 3.06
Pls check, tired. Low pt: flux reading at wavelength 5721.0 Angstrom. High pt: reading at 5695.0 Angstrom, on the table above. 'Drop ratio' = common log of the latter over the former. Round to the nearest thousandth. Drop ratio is -0.039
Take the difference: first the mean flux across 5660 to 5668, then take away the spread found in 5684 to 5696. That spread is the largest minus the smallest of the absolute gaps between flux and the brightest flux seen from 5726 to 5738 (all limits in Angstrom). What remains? 17.0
